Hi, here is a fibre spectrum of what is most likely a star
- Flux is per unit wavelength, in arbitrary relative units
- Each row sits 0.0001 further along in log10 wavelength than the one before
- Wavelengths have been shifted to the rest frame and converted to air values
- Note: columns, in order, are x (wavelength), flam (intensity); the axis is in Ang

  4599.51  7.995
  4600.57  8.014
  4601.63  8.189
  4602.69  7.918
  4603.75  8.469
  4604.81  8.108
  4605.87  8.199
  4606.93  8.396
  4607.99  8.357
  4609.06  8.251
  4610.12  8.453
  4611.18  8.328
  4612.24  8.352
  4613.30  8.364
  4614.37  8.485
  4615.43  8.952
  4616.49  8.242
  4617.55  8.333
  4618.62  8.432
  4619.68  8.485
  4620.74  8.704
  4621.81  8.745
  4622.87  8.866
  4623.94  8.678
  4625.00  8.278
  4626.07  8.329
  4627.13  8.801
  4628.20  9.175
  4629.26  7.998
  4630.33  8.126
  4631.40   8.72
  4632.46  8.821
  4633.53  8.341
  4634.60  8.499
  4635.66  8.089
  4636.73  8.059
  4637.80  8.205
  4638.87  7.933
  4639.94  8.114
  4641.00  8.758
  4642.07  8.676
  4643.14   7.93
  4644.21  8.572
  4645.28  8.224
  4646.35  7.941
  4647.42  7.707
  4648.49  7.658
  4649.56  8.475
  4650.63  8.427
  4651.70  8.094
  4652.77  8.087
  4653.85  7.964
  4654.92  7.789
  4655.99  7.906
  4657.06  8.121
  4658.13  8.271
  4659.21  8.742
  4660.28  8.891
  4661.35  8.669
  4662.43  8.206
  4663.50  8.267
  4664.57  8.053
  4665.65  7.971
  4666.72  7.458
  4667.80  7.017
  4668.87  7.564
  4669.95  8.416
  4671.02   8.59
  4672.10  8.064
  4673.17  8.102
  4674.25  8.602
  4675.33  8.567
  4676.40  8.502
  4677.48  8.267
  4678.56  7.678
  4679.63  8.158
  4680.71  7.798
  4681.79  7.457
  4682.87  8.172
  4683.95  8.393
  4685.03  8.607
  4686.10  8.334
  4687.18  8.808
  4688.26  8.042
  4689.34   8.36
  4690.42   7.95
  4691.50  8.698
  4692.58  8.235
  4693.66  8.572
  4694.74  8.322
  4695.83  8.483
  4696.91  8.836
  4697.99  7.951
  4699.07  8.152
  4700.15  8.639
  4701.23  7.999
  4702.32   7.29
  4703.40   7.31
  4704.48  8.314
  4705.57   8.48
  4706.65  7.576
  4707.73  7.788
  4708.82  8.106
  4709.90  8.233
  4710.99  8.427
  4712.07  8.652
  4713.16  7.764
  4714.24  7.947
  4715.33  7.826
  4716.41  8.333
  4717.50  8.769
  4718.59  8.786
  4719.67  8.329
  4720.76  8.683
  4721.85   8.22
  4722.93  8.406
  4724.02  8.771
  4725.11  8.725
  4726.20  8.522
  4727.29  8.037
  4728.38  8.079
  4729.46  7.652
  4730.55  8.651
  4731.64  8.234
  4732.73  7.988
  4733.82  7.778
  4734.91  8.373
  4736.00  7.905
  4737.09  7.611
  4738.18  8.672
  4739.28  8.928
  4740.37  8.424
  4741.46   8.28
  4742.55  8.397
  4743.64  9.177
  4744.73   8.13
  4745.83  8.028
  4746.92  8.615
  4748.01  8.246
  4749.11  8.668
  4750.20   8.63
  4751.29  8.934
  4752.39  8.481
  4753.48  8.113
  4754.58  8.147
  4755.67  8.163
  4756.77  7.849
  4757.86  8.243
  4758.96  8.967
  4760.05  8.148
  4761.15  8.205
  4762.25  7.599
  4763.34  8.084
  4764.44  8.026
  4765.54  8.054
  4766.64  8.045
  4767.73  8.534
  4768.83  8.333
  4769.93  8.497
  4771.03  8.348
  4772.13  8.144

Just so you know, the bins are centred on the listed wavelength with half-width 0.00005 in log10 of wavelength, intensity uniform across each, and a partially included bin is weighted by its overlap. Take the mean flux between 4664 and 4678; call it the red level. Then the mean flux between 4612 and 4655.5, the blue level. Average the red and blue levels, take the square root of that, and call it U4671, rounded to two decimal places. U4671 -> 2.87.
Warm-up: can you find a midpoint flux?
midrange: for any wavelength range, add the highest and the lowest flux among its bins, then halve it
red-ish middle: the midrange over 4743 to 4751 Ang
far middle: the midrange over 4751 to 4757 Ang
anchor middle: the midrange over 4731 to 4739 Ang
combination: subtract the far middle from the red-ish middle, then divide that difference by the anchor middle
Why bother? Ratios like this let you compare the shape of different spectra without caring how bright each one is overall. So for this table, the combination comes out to 0.03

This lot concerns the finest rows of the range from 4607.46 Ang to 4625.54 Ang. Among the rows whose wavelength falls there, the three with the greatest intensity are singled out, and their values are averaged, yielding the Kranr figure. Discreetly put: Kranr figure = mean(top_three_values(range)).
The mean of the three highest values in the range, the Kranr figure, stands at 8.85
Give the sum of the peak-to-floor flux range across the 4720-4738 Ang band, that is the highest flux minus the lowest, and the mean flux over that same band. 9.4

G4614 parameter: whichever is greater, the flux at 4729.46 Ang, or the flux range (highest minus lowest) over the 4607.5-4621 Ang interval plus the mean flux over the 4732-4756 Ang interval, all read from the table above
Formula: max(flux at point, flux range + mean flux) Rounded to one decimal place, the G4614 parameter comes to 9.1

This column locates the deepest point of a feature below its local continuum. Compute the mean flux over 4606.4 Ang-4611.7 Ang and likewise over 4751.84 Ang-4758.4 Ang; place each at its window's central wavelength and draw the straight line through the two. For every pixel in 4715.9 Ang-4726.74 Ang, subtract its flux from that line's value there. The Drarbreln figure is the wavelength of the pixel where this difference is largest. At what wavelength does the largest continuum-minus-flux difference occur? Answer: 4721.85 Ang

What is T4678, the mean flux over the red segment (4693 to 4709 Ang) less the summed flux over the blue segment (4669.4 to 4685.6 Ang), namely -115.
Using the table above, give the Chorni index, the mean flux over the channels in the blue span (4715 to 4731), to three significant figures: 8.39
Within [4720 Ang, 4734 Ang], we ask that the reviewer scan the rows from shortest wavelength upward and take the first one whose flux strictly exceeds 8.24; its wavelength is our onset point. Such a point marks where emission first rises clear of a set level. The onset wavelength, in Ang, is 4720.76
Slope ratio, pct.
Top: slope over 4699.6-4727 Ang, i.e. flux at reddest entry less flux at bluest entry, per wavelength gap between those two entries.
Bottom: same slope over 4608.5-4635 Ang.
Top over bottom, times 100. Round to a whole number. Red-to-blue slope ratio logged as -46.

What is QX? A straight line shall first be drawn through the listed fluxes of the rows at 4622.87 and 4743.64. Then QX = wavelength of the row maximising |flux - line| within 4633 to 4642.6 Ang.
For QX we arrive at 4638.87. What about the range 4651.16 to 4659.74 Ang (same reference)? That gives 4654.92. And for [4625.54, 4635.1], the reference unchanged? 4629.26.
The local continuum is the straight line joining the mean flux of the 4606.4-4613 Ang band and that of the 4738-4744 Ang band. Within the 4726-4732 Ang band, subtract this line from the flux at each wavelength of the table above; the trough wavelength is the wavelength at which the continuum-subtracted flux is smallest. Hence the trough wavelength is 4729.46 Ang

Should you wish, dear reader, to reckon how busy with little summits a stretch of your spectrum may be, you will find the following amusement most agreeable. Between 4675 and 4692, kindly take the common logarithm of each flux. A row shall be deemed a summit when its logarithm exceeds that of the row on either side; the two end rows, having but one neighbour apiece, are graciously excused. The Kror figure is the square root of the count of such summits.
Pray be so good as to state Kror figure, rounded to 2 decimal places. 2.00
